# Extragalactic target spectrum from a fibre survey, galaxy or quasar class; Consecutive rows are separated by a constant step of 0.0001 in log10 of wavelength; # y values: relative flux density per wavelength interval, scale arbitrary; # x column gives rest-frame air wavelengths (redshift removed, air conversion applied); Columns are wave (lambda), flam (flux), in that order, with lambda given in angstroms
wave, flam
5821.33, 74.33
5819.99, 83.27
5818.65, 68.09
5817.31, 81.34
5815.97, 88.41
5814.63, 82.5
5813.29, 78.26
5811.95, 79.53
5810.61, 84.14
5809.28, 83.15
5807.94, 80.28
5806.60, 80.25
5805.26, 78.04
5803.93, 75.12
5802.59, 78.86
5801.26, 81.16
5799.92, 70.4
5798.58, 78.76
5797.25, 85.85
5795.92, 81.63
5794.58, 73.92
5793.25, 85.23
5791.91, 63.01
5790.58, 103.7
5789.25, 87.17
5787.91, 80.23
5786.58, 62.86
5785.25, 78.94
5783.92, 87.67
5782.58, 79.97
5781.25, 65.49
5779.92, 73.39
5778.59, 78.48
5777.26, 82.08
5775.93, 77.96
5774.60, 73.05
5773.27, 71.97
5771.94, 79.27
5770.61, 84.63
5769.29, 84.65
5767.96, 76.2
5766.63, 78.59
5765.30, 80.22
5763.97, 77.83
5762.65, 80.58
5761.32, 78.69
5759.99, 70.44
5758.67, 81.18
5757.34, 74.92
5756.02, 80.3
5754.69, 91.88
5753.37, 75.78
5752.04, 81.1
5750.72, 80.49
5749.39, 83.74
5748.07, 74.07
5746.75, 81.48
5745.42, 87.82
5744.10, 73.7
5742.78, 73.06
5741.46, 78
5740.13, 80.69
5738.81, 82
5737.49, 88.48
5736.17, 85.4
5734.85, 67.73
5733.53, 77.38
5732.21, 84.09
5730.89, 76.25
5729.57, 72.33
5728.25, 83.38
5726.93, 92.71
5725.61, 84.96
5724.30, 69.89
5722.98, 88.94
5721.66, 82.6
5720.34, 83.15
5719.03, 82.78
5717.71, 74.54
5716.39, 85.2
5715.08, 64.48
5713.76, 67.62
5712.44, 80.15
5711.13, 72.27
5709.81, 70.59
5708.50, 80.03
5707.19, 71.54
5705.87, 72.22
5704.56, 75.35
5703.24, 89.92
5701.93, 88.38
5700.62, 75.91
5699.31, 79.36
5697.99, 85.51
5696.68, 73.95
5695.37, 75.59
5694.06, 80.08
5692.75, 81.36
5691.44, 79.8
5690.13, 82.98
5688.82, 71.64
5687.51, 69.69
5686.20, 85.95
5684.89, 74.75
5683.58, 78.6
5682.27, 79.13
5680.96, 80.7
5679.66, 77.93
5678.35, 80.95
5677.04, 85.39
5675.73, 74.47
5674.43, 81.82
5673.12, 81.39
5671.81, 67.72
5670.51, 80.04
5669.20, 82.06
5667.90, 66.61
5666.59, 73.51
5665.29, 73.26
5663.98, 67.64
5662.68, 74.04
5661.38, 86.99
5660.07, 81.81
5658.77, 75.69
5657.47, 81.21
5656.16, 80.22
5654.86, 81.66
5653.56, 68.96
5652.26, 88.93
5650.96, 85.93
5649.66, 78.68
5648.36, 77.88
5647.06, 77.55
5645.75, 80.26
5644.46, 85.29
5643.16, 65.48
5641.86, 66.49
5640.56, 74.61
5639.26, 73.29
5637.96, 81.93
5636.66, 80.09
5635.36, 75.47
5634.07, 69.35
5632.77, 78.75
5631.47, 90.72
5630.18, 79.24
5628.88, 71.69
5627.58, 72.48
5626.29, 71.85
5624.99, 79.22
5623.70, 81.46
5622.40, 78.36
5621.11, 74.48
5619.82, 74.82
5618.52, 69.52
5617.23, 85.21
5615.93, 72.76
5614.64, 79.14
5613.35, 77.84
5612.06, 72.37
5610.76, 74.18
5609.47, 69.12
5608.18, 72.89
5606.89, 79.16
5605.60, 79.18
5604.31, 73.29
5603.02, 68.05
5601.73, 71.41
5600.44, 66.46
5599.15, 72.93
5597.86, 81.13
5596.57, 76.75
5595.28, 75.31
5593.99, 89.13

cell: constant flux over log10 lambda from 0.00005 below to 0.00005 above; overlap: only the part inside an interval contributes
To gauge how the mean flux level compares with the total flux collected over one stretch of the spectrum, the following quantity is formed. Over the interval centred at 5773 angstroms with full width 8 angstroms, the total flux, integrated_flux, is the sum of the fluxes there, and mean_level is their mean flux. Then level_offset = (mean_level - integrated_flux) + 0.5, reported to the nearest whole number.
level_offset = -392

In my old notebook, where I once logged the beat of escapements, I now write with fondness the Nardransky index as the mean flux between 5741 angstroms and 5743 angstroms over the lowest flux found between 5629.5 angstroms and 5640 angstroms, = 1.09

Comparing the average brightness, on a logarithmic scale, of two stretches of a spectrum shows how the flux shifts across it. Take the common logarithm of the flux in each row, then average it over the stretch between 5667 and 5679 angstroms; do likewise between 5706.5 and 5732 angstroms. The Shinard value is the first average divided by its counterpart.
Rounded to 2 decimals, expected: 1.00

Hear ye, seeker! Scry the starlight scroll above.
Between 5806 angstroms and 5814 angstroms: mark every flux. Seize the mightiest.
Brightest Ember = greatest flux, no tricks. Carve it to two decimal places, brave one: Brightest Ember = 84.14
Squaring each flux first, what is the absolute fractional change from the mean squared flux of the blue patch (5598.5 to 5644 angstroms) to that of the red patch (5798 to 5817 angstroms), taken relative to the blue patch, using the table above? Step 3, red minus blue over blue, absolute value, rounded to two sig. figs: 0.13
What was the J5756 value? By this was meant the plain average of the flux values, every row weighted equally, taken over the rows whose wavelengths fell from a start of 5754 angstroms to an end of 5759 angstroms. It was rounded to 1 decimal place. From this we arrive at 82.1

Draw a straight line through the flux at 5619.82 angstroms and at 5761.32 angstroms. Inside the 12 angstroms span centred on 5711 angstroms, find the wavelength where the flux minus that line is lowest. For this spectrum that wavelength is 5715.08 angstroms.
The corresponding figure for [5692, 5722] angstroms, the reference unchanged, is 5715.08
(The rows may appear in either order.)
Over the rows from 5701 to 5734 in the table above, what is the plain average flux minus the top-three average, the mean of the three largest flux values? -12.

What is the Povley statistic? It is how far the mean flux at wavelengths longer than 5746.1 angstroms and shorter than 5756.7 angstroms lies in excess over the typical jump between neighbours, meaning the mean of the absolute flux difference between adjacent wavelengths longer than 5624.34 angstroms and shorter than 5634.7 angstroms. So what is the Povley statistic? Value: 74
